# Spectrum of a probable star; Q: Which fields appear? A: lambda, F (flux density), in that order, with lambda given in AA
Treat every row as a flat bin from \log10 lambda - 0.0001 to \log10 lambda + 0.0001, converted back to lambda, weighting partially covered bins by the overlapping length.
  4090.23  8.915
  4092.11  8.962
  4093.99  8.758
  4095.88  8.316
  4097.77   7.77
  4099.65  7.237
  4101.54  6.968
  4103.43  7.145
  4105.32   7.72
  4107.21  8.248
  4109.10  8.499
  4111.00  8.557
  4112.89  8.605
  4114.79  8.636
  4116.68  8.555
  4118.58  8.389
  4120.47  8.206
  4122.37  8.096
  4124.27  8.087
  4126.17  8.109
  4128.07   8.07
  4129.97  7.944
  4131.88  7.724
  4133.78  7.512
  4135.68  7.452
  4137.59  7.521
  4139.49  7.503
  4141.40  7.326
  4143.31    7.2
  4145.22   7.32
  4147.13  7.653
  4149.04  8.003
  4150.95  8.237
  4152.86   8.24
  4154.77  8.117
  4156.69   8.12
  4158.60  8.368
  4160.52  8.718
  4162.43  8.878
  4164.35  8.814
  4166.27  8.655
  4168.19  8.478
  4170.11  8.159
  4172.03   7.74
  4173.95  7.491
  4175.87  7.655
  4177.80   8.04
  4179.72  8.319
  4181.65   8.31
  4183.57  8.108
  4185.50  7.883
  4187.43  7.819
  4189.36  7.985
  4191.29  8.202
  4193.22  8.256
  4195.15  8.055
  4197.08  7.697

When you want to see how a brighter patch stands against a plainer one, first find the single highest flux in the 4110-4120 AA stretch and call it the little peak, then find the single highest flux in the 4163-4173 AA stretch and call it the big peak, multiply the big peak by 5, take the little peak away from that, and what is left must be 35.4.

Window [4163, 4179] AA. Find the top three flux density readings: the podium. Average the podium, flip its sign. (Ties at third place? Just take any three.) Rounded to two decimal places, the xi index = -8.65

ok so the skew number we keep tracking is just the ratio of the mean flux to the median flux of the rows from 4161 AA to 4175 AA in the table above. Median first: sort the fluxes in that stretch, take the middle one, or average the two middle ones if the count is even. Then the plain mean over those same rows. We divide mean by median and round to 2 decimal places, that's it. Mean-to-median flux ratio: 0.98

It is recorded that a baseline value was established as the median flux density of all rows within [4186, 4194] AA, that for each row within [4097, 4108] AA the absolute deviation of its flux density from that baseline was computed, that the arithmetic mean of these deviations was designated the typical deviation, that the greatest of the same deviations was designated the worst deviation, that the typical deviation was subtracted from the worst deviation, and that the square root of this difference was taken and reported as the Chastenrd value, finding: 0.70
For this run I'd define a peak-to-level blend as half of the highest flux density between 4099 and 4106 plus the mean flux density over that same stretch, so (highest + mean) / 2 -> 7.5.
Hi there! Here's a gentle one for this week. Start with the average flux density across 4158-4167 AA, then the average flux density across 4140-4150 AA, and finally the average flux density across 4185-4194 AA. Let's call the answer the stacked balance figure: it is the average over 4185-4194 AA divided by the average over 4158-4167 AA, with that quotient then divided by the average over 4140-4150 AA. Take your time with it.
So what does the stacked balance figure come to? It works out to 0.123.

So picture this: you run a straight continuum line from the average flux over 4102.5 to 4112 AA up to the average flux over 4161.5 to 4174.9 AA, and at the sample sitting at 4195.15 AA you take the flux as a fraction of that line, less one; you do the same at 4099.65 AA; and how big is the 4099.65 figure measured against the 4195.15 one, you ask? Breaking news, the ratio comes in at 2.1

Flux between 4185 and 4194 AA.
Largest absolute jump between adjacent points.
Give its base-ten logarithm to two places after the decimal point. -0.66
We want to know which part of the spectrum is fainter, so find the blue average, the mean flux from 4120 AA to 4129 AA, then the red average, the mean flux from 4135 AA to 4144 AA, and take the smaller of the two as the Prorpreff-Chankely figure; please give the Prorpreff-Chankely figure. 7.40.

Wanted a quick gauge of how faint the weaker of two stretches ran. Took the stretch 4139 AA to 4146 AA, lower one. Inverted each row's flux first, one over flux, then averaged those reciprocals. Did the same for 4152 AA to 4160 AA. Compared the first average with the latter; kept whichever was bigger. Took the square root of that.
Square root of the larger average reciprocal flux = 0.369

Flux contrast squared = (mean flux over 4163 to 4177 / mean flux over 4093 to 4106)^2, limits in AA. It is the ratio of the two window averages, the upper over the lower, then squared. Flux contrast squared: 1.12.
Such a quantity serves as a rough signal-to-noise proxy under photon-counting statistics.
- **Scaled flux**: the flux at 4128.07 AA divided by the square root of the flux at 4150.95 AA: 2.81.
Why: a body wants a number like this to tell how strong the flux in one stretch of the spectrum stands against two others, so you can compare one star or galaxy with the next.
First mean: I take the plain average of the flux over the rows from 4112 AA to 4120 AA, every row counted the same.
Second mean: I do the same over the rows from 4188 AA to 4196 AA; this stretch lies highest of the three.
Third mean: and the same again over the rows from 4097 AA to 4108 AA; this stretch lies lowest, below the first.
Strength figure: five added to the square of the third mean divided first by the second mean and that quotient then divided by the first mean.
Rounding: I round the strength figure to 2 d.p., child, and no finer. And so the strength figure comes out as 5.81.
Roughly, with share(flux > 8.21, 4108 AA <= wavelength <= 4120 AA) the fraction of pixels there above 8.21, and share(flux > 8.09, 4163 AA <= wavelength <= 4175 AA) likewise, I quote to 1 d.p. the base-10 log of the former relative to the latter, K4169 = 0.2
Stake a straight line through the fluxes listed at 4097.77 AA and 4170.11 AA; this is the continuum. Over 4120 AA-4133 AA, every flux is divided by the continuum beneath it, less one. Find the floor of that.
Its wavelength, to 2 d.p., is 4131.88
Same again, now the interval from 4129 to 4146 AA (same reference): 4143.31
